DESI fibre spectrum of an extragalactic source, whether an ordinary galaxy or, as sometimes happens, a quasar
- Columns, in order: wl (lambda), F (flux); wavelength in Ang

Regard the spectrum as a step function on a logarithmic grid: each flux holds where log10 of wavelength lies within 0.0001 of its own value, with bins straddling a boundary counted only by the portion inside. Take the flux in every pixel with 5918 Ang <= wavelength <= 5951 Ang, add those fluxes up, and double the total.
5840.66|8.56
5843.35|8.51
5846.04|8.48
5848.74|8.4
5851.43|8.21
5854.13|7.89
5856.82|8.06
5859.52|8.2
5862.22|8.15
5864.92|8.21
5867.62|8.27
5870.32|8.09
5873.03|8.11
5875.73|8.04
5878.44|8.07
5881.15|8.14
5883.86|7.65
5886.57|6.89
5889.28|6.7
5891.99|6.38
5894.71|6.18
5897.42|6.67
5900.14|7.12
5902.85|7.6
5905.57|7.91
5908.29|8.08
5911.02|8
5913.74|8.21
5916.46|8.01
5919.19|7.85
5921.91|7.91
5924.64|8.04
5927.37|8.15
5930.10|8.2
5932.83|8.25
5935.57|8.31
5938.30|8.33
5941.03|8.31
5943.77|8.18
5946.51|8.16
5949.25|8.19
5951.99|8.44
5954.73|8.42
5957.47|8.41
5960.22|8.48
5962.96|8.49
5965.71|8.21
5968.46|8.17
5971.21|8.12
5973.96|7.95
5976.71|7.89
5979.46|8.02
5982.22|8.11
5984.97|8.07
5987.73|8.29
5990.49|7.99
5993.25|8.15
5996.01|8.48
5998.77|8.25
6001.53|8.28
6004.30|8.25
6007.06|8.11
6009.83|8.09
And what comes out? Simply 196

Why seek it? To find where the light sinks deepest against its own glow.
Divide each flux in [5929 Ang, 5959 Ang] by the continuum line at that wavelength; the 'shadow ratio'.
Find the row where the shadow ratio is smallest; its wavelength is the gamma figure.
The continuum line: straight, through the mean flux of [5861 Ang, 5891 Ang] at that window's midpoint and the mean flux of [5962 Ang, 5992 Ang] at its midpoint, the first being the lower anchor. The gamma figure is 5946.51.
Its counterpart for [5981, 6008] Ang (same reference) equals 5990.49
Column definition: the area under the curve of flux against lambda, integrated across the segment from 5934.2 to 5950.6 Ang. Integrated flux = 135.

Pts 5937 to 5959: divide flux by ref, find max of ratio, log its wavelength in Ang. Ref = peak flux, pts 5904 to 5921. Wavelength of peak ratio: 5951.99 Ang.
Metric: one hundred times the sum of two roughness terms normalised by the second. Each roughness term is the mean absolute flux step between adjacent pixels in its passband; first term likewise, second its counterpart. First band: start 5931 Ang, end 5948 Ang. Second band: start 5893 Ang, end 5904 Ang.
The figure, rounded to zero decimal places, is 111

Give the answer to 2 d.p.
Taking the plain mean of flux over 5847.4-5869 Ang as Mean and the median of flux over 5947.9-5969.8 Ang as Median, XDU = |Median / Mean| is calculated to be 1.03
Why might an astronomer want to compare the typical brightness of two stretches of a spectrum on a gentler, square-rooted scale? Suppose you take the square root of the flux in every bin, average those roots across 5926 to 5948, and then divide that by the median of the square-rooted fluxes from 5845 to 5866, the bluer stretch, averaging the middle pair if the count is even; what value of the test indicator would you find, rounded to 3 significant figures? 1.00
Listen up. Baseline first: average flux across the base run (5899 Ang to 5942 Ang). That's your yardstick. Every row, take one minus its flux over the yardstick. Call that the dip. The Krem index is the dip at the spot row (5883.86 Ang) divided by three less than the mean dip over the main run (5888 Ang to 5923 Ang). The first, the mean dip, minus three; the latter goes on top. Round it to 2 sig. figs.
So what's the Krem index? -0.016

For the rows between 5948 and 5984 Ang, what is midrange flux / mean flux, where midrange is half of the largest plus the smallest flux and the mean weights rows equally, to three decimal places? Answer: 0.996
